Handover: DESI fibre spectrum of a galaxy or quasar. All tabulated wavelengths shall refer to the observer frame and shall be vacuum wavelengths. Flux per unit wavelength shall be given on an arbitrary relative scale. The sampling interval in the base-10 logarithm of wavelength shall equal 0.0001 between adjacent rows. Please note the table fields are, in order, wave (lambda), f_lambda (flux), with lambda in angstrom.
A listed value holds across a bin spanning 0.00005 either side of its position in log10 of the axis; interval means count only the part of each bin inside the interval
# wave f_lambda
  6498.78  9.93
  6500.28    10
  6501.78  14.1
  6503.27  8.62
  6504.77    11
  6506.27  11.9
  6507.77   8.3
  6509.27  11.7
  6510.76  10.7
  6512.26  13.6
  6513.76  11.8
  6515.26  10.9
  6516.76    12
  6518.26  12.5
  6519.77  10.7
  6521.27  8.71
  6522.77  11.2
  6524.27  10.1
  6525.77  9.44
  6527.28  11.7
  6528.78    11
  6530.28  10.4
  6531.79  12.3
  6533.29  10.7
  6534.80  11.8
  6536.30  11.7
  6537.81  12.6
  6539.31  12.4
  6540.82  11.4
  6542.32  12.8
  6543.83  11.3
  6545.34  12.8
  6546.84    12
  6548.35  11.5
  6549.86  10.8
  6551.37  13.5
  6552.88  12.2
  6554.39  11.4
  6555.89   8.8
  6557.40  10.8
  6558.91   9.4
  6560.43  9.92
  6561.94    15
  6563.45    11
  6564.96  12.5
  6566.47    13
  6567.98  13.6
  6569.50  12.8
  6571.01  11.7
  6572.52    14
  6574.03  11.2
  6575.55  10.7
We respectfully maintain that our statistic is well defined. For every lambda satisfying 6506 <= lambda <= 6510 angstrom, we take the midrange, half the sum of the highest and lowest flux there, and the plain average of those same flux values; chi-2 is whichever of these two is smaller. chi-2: 10.1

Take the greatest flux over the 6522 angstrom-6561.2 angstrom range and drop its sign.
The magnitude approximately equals 13.50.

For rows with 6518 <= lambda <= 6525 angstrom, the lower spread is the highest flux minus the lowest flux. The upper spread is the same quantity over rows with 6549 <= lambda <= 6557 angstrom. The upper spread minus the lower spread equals 1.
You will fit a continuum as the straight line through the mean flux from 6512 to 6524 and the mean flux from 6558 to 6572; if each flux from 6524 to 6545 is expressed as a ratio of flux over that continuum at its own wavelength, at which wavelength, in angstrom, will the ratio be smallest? 6525.77 angstrom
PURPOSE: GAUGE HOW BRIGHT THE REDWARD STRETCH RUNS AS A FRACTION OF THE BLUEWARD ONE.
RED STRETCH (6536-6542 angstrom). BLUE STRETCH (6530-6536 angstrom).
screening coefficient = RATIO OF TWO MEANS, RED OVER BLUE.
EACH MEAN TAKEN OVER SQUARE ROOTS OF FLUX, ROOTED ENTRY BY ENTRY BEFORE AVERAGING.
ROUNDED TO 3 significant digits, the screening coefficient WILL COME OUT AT 1.03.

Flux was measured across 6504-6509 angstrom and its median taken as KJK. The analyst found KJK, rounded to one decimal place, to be 11.0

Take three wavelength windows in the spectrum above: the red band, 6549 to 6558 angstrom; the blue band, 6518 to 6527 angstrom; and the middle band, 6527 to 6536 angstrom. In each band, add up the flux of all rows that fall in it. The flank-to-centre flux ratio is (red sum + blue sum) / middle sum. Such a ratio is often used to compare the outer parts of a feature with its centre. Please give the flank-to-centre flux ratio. 1.92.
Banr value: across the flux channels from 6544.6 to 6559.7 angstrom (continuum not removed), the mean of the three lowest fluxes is 9.7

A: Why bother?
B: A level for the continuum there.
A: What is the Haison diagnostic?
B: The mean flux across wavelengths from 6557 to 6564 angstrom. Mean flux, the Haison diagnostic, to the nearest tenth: 11.2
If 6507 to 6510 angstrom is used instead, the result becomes 10.0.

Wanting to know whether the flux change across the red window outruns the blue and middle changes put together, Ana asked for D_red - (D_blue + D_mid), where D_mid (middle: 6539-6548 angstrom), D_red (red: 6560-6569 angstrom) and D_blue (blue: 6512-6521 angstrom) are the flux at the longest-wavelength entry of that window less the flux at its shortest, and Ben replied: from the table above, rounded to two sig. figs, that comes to 7.0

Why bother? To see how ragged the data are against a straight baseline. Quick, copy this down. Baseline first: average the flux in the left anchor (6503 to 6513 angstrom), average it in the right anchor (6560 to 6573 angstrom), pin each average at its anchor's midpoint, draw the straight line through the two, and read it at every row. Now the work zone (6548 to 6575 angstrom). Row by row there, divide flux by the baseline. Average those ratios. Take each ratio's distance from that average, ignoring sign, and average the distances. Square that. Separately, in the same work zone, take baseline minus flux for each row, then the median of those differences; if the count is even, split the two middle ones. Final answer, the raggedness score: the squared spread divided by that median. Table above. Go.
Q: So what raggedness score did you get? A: 0.0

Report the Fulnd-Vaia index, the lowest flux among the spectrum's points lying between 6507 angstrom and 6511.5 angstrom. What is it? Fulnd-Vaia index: 8.3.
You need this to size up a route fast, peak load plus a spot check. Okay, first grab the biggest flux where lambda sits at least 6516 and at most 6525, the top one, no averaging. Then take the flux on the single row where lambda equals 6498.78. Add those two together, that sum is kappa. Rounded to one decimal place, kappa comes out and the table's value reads 22.4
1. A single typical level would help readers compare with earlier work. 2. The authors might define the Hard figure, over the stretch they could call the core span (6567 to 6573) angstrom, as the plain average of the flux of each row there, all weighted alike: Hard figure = 13.0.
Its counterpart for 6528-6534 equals 11.1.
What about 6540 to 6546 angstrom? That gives 12.1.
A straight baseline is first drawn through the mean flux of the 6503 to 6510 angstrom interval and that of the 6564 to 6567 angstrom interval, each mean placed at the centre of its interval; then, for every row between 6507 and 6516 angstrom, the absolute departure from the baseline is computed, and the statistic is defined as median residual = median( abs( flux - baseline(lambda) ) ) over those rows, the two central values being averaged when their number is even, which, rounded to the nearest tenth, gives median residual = 1.2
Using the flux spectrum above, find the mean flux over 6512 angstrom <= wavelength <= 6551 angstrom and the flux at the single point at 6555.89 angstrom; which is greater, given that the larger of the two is 11.5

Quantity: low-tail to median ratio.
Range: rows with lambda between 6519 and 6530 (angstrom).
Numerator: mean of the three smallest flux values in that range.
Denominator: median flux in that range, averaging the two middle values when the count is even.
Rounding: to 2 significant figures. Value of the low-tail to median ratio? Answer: 0.88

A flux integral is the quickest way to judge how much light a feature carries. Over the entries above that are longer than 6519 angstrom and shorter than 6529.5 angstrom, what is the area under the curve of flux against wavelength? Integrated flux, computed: 109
